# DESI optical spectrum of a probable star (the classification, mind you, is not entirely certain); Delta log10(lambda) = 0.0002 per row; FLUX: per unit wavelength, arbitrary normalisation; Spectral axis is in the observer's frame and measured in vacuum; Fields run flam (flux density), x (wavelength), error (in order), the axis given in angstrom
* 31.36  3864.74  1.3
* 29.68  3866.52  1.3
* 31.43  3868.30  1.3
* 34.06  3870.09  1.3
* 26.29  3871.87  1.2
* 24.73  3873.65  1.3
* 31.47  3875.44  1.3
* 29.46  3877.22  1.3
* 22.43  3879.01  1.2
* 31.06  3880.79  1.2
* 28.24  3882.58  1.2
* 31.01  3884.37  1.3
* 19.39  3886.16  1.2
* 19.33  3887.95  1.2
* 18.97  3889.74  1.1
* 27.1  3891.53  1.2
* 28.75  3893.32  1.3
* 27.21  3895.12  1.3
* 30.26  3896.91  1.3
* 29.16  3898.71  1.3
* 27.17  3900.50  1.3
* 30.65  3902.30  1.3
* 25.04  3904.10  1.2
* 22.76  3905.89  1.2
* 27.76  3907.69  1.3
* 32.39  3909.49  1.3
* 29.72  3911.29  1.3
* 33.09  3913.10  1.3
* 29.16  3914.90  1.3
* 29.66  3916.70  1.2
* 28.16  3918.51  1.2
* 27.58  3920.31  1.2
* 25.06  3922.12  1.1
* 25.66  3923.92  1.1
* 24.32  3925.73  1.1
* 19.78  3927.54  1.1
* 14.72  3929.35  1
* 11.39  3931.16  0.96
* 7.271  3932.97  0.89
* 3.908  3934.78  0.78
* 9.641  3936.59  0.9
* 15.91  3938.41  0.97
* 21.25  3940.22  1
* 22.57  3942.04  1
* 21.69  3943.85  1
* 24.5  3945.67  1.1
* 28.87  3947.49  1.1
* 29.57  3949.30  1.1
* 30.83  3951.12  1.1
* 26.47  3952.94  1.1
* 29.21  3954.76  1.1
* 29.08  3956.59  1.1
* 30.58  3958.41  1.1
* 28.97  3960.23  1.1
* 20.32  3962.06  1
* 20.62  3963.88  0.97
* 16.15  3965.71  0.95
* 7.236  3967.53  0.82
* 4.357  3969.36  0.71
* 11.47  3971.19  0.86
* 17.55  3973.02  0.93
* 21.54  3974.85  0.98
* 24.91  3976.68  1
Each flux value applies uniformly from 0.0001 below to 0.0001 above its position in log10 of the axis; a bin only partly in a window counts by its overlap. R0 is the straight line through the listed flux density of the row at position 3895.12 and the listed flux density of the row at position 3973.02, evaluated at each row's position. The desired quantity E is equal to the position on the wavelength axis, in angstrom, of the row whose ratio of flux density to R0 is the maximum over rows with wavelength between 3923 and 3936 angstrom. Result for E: 3923.92 angstrom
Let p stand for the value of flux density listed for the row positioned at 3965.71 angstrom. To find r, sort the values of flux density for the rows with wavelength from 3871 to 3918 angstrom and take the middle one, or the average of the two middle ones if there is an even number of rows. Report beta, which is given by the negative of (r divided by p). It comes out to -1.8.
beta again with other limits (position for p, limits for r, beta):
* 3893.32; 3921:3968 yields -0.8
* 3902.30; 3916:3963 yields -0.8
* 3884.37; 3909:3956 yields -0.8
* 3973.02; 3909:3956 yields -1.4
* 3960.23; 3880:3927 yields -1.0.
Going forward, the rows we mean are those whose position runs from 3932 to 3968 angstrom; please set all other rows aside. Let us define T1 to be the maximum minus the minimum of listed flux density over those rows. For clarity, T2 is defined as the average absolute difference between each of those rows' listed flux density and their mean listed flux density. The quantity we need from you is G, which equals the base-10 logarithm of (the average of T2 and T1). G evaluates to 1.23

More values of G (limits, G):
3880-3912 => 0.92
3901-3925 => 0.80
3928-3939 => 0.89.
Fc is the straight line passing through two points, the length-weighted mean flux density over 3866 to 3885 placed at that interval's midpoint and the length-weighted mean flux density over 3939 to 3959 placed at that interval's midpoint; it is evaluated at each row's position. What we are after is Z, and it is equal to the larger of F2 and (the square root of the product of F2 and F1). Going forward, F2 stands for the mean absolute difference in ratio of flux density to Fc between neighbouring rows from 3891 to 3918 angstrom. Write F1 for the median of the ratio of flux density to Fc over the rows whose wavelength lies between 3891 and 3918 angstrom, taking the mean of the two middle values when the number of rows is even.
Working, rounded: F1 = 1.03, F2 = 0.104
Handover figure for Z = 0.328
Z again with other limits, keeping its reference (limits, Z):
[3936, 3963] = 0.337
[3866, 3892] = 0.393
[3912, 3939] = 0.317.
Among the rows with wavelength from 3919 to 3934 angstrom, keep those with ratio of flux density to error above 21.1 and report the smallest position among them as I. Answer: 3920.31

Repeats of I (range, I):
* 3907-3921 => 3907.69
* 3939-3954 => 3940.22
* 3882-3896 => 3882.58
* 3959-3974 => 3960.23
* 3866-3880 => 3866.52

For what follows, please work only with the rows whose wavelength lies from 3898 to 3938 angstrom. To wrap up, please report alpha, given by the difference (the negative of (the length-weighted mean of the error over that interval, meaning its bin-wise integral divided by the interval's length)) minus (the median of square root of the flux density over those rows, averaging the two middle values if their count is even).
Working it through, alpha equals -6.3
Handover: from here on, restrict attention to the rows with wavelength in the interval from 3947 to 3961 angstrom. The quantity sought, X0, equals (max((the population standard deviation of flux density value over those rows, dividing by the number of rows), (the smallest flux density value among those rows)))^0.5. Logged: 5.1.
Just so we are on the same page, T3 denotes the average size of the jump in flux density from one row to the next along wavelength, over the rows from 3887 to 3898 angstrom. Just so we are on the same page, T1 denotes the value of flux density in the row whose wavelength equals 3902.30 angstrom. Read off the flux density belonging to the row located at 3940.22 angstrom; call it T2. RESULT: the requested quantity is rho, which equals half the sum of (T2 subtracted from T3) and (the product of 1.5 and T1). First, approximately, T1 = 30.65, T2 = 21.25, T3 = 2.9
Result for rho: 13.8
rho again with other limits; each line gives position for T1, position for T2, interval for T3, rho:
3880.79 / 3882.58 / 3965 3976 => 12.1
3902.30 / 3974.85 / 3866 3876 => 14.3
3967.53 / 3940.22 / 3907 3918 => -3.7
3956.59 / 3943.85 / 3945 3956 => 12.3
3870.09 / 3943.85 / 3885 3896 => 15.9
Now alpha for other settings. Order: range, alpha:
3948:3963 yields -6.5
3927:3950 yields -5.4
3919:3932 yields -6.0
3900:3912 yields -6.5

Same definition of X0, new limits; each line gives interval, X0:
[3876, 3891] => 4.4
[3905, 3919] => 4.8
